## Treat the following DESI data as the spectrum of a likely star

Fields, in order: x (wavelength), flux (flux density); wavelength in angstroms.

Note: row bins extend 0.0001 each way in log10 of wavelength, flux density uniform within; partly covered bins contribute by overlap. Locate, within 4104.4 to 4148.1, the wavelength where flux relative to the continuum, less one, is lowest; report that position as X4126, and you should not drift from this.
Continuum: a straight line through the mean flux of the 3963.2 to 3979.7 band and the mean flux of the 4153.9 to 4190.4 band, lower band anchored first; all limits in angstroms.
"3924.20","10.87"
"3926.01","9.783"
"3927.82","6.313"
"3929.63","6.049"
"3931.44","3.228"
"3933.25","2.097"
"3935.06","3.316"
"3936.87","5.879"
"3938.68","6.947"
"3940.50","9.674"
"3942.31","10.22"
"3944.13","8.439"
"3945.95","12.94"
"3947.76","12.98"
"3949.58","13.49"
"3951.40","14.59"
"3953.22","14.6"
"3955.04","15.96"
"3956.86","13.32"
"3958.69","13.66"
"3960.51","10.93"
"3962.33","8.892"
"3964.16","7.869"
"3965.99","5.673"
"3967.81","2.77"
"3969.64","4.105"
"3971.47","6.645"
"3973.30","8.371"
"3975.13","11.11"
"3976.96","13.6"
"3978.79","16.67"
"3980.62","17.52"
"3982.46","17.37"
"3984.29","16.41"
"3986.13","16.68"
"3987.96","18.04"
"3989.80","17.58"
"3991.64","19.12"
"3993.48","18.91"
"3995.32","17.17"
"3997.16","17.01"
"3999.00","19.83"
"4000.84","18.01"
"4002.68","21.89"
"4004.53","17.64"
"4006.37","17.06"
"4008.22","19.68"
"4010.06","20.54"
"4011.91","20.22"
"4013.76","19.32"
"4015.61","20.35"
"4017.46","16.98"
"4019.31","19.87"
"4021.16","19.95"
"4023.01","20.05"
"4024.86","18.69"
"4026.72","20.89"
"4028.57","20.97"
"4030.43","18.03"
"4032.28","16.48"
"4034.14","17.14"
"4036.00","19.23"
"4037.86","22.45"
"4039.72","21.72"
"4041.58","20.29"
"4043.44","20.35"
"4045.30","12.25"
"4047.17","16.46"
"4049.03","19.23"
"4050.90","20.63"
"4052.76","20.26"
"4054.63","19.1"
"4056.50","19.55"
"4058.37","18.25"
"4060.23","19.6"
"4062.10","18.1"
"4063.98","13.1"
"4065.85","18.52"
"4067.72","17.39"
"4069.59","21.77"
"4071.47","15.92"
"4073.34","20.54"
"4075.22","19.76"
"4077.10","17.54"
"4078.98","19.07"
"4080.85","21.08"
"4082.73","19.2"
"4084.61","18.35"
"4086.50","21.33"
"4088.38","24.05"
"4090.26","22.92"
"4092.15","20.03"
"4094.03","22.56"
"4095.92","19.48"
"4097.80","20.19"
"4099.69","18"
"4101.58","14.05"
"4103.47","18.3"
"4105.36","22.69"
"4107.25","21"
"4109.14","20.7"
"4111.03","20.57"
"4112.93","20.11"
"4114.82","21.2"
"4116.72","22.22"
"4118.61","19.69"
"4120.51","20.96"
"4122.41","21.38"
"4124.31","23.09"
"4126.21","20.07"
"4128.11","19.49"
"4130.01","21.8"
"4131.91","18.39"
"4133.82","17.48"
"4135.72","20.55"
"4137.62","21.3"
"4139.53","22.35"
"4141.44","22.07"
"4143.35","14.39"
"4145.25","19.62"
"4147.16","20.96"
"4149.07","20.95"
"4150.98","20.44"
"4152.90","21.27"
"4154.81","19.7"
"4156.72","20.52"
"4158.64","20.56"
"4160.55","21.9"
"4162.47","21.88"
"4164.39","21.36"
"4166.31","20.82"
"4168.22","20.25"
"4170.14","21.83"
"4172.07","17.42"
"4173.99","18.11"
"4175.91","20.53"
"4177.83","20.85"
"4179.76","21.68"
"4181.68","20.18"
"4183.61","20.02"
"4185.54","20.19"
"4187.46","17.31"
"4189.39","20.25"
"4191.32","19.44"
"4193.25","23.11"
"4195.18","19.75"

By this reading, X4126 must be 4143.35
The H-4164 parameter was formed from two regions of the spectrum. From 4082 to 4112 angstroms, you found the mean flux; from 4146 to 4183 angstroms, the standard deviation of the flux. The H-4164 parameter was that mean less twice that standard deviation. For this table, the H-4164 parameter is 18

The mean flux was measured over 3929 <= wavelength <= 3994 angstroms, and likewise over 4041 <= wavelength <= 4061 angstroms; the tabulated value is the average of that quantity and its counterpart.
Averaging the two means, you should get 15.0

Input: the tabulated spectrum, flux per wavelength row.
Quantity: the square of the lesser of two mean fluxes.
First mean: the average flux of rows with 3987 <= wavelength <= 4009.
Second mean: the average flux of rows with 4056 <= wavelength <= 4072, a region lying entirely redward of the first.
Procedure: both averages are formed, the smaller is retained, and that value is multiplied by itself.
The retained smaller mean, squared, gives 325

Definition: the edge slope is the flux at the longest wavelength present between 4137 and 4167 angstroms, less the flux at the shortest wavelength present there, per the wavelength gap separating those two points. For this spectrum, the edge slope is -0.02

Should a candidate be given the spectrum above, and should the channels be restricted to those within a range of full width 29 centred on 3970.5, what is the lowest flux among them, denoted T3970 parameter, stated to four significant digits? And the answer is 2.770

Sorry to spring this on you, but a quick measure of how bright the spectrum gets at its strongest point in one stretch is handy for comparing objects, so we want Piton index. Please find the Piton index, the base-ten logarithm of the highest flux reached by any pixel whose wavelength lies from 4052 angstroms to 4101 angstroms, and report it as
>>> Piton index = 1.38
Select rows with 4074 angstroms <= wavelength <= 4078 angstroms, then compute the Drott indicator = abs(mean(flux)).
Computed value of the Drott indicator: 19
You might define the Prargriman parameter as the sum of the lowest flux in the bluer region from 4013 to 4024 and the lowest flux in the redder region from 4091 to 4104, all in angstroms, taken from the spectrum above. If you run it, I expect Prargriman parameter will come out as 31.0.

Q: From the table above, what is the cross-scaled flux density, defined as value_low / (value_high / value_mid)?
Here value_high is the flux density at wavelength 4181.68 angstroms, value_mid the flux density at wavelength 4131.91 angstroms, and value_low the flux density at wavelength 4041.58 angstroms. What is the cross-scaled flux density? 18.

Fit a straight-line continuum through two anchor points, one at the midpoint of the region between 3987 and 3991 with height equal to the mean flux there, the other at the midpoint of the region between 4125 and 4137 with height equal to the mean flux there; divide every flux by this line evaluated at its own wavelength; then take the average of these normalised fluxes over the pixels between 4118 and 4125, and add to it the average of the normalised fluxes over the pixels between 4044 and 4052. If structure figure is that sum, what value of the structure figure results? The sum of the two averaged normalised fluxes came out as 2.01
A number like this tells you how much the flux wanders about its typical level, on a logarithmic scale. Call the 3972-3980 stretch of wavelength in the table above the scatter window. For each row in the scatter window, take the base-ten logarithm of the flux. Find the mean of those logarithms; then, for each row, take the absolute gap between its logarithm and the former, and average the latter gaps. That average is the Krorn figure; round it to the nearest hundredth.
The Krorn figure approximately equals 0.10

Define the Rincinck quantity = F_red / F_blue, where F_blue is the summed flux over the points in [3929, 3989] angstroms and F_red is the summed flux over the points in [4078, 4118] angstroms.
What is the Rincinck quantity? 1.2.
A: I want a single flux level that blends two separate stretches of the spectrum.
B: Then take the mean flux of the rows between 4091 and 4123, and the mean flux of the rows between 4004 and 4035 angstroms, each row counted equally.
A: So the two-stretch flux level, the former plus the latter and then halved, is 20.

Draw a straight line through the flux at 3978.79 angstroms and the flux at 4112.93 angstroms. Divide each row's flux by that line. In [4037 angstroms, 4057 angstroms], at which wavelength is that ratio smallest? 4045.30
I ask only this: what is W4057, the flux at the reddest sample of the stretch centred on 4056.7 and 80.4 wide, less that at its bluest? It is 2.5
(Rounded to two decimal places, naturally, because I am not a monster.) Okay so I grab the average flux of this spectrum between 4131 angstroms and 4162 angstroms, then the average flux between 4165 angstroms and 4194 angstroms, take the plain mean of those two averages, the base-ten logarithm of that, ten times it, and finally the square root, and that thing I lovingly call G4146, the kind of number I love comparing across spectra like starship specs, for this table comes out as 3.61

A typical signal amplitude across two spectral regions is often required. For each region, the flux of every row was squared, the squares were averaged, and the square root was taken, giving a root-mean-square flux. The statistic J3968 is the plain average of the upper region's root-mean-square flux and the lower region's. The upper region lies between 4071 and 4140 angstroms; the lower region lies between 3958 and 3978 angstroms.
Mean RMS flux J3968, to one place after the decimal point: 14.7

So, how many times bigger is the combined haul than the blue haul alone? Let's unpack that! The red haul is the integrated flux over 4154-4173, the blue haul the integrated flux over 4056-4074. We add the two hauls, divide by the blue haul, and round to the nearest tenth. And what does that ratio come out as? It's 2.2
